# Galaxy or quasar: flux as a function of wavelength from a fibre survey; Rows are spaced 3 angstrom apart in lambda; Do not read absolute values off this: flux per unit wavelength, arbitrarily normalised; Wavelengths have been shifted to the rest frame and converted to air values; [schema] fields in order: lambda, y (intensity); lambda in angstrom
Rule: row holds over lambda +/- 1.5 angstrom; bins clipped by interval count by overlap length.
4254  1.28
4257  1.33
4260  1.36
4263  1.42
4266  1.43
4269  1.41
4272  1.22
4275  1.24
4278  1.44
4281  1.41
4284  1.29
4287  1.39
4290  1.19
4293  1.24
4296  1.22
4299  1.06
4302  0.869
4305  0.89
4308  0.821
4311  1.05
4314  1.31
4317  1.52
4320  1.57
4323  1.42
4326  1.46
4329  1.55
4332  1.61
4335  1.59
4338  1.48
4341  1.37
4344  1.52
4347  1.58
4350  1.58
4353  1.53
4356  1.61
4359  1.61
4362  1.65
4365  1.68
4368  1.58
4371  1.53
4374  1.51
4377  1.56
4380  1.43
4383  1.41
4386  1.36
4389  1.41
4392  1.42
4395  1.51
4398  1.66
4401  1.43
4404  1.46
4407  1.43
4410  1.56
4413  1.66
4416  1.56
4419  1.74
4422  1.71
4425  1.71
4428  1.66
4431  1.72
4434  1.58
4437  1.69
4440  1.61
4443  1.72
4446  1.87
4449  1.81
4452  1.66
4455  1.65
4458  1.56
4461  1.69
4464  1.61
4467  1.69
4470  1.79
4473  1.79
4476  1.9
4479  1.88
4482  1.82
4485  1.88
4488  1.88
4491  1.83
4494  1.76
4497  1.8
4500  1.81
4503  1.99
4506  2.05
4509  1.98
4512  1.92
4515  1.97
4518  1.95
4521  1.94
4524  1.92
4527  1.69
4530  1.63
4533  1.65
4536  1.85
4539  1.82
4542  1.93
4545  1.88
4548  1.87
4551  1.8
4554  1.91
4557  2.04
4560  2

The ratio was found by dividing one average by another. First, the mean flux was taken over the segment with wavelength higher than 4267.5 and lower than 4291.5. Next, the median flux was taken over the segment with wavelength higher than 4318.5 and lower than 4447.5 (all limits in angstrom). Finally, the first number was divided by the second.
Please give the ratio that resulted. 0.84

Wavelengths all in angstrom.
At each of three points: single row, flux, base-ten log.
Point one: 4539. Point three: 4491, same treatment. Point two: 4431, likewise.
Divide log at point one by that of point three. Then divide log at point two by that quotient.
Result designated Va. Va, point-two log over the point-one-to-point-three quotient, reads 0.24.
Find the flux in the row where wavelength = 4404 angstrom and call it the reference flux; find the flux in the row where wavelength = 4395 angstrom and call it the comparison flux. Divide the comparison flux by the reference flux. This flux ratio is 1.03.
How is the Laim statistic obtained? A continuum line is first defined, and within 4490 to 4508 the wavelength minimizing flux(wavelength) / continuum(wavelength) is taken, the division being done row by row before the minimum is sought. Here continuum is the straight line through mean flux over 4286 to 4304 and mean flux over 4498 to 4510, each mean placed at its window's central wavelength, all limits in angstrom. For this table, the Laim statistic 4494 angstrom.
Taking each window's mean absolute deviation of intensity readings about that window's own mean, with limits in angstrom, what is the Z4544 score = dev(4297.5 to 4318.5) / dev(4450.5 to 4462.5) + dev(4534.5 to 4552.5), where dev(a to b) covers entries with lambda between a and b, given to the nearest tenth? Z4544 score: 4.9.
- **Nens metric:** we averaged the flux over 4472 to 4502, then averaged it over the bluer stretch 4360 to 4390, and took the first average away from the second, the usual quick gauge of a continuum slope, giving -0.32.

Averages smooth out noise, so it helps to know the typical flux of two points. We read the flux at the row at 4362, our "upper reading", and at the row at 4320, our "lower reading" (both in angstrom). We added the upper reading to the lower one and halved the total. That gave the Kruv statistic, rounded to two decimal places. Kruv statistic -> 1.61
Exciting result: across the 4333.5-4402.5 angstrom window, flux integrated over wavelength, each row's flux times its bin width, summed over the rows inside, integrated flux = 105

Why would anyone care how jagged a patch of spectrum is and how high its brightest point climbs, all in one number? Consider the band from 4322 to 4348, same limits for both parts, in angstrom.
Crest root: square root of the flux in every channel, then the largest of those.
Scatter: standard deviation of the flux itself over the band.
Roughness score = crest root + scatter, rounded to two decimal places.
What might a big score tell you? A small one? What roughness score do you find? 1.35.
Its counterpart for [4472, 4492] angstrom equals 1.42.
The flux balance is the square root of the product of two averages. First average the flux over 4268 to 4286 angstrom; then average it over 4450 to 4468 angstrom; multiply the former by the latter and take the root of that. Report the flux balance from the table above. 1.48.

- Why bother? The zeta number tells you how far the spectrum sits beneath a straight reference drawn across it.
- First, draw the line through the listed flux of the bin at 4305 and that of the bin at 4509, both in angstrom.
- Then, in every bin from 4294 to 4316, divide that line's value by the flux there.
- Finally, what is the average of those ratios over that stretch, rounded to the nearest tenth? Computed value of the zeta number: 0.9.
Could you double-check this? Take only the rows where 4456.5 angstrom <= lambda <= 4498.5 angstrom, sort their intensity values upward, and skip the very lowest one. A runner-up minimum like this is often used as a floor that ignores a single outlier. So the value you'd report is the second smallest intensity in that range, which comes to 1.61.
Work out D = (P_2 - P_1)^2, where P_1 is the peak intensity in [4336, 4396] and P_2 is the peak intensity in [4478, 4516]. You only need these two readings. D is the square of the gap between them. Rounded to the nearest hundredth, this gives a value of 0.14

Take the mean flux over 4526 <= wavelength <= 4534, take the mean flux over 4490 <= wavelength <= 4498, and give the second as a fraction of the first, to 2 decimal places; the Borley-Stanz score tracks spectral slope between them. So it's 1.08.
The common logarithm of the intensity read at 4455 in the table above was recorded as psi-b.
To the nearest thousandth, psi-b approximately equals 0.217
